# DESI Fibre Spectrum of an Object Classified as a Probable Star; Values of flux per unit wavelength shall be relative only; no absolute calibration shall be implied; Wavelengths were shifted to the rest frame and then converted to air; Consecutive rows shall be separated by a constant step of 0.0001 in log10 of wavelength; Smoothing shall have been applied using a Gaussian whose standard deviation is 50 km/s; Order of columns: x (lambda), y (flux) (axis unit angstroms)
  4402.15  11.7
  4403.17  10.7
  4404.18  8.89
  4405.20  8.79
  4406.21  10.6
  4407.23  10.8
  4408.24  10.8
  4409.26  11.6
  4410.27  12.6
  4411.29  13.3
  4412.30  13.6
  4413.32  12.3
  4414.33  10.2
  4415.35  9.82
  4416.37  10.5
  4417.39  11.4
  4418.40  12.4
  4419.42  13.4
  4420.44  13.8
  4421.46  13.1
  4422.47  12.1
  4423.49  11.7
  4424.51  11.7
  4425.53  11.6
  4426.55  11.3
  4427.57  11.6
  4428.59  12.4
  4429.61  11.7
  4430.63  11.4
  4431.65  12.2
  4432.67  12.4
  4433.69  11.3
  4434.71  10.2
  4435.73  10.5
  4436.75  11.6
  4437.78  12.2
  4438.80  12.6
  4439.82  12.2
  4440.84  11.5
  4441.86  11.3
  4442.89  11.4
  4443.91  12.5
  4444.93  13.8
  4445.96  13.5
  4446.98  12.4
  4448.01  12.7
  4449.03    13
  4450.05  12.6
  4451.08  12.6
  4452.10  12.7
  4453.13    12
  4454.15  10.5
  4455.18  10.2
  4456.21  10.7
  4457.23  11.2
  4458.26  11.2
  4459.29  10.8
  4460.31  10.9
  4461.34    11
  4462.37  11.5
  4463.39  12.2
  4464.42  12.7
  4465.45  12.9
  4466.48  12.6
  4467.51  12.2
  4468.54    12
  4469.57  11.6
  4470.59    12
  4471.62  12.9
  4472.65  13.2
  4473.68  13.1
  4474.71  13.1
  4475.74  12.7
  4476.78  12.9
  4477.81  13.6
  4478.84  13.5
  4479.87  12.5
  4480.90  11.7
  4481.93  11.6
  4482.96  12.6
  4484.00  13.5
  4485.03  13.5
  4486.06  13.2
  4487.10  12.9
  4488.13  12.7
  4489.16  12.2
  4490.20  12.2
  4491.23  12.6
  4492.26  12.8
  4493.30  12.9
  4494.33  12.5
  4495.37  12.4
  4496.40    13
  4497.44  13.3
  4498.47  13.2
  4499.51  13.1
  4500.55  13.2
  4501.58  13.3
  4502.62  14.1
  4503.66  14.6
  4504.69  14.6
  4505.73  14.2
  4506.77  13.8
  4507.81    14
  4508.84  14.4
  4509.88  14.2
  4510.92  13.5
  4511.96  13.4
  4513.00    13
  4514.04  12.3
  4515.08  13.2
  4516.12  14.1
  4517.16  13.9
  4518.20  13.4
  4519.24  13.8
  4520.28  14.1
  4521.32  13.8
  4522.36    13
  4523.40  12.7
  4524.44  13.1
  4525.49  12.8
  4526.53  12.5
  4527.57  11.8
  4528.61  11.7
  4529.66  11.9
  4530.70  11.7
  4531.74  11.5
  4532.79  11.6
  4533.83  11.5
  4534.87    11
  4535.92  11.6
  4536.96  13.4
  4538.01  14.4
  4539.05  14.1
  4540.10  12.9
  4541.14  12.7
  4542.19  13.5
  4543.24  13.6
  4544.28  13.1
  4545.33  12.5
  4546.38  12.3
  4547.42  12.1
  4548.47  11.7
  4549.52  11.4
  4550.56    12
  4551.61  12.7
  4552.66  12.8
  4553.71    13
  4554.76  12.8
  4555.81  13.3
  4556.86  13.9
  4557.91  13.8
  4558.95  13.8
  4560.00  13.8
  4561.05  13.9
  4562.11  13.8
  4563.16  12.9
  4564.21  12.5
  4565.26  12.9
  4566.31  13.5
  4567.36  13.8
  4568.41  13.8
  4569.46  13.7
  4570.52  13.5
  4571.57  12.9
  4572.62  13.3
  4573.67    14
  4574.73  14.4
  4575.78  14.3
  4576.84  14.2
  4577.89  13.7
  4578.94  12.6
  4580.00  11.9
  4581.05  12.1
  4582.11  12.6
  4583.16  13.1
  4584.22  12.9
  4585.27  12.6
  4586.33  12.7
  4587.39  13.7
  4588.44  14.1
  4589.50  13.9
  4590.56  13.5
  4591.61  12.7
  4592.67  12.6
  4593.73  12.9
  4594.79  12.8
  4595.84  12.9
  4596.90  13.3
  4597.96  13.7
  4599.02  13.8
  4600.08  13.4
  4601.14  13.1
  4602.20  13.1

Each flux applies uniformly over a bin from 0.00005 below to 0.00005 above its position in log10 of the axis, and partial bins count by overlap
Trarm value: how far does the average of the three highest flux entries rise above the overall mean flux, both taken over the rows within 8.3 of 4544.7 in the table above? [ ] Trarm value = 1.21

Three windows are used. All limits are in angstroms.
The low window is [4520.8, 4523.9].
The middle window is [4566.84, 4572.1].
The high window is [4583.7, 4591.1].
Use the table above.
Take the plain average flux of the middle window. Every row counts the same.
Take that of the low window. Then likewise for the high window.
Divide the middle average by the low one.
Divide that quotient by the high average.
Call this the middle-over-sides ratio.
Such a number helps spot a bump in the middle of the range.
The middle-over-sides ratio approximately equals 0.077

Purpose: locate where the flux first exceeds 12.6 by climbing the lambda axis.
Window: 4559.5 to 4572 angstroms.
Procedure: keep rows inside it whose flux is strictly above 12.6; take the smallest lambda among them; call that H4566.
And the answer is 4560.00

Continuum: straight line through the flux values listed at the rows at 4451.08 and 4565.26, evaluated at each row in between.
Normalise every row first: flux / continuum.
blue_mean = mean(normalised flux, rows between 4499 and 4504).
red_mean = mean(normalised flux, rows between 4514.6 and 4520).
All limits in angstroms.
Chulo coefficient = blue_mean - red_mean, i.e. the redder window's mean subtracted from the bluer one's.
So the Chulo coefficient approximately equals 0.00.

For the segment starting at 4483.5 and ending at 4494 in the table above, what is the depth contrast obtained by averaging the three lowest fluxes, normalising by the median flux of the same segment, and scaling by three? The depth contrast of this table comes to 2.88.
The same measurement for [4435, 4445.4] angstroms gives 2.79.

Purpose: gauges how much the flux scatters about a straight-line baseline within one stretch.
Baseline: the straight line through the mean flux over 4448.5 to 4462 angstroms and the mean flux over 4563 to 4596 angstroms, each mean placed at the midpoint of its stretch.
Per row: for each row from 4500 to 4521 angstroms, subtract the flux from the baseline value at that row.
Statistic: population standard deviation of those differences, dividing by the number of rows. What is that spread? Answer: 0.59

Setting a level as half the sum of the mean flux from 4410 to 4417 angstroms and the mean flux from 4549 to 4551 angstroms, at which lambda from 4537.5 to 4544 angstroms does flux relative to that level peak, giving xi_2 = 4538.01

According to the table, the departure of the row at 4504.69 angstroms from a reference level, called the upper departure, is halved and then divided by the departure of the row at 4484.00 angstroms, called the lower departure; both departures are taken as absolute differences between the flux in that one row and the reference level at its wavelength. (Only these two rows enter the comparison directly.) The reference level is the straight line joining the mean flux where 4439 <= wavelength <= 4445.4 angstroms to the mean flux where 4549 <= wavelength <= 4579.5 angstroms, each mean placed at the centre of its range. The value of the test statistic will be 1.0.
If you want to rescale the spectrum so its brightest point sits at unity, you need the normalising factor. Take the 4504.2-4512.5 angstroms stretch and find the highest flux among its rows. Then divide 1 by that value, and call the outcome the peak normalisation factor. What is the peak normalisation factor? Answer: 0.068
